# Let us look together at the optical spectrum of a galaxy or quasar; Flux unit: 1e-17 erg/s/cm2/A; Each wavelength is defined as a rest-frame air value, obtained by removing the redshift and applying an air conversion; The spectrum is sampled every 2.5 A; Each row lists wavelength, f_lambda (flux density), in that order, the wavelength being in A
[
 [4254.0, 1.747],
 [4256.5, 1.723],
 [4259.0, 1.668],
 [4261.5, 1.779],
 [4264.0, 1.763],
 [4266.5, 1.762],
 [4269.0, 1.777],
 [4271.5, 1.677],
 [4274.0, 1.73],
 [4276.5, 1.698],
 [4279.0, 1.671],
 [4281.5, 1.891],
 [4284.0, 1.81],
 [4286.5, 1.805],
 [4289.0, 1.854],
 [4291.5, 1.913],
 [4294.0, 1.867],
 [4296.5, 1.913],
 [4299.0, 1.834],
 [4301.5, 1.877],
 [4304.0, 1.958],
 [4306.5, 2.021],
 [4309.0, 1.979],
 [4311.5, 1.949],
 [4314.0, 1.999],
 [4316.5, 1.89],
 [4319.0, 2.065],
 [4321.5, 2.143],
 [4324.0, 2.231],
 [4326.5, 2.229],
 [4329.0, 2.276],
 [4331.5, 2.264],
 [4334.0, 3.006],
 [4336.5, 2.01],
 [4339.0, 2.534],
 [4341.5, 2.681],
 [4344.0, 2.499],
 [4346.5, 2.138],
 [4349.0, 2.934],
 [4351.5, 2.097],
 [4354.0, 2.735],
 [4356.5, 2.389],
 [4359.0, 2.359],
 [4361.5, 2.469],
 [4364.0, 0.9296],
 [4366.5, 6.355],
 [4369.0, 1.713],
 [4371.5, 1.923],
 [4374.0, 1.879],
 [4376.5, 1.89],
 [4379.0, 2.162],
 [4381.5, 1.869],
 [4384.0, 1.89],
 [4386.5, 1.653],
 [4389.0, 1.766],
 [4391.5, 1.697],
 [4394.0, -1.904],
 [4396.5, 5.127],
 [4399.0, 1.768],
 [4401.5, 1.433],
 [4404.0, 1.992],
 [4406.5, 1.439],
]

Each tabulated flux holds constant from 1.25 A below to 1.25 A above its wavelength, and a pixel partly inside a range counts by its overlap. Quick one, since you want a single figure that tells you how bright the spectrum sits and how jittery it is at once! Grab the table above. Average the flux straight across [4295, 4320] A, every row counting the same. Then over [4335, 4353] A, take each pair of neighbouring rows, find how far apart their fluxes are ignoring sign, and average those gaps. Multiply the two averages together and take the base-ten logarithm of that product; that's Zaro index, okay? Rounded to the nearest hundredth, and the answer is -0.03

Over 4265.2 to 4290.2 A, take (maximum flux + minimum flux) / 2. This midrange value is 1.78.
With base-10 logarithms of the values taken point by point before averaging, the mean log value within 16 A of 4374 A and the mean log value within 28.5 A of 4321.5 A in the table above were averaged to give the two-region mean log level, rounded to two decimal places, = 0.32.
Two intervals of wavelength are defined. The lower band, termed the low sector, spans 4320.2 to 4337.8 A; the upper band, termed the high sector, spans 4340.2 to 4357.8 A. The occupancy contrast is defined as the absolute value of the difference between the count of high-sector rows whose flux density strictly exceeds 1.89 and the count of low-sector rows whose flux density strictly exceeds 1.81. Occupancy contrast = 0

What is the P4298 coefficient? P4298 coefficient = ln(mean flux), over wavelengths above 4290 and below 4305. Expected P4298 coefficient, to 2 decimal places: 0.64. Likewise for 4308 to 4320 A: 0.68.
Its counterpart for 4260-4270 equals 0.57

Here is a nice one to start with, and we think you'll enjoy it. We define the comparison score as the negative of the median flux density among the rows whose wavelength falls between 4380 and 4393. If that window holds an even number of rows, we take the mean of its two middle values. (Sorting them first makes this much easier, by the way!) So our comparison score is -1.766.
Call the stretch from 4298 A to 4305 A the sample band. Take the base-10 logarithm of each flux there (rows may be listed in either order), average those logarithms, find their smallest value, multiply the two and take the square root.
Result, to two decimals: 0.27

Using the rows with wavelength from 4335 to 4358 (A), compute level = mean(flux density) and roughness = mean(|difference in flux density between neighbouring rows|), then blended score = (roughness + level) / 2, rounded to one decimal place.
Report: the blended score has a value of 1.5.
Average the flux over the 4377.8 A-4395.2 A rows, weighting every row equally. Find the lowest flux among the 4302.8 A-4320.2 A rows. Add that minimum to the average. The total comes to 3.2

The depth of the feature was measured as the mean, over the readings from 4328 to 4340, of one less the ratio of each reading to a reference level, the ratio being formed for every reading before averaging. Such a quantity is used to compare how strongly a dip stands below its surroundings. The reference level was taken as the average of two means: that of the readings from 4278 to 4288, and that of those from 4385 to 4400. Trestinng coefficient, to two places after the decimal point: -0.39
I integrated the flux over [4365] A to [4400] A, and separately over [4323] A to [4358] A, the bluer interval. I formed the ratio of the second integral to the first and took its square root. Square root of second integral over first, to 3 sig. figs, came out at 1.07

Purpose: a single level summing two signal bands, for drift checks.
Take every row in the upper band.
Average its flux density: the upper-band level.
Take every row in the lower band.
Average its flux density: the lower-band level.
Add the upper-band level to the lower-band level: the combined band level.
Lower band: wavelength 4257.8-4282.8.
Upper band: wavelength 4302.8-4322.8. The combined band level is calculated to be 3.74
